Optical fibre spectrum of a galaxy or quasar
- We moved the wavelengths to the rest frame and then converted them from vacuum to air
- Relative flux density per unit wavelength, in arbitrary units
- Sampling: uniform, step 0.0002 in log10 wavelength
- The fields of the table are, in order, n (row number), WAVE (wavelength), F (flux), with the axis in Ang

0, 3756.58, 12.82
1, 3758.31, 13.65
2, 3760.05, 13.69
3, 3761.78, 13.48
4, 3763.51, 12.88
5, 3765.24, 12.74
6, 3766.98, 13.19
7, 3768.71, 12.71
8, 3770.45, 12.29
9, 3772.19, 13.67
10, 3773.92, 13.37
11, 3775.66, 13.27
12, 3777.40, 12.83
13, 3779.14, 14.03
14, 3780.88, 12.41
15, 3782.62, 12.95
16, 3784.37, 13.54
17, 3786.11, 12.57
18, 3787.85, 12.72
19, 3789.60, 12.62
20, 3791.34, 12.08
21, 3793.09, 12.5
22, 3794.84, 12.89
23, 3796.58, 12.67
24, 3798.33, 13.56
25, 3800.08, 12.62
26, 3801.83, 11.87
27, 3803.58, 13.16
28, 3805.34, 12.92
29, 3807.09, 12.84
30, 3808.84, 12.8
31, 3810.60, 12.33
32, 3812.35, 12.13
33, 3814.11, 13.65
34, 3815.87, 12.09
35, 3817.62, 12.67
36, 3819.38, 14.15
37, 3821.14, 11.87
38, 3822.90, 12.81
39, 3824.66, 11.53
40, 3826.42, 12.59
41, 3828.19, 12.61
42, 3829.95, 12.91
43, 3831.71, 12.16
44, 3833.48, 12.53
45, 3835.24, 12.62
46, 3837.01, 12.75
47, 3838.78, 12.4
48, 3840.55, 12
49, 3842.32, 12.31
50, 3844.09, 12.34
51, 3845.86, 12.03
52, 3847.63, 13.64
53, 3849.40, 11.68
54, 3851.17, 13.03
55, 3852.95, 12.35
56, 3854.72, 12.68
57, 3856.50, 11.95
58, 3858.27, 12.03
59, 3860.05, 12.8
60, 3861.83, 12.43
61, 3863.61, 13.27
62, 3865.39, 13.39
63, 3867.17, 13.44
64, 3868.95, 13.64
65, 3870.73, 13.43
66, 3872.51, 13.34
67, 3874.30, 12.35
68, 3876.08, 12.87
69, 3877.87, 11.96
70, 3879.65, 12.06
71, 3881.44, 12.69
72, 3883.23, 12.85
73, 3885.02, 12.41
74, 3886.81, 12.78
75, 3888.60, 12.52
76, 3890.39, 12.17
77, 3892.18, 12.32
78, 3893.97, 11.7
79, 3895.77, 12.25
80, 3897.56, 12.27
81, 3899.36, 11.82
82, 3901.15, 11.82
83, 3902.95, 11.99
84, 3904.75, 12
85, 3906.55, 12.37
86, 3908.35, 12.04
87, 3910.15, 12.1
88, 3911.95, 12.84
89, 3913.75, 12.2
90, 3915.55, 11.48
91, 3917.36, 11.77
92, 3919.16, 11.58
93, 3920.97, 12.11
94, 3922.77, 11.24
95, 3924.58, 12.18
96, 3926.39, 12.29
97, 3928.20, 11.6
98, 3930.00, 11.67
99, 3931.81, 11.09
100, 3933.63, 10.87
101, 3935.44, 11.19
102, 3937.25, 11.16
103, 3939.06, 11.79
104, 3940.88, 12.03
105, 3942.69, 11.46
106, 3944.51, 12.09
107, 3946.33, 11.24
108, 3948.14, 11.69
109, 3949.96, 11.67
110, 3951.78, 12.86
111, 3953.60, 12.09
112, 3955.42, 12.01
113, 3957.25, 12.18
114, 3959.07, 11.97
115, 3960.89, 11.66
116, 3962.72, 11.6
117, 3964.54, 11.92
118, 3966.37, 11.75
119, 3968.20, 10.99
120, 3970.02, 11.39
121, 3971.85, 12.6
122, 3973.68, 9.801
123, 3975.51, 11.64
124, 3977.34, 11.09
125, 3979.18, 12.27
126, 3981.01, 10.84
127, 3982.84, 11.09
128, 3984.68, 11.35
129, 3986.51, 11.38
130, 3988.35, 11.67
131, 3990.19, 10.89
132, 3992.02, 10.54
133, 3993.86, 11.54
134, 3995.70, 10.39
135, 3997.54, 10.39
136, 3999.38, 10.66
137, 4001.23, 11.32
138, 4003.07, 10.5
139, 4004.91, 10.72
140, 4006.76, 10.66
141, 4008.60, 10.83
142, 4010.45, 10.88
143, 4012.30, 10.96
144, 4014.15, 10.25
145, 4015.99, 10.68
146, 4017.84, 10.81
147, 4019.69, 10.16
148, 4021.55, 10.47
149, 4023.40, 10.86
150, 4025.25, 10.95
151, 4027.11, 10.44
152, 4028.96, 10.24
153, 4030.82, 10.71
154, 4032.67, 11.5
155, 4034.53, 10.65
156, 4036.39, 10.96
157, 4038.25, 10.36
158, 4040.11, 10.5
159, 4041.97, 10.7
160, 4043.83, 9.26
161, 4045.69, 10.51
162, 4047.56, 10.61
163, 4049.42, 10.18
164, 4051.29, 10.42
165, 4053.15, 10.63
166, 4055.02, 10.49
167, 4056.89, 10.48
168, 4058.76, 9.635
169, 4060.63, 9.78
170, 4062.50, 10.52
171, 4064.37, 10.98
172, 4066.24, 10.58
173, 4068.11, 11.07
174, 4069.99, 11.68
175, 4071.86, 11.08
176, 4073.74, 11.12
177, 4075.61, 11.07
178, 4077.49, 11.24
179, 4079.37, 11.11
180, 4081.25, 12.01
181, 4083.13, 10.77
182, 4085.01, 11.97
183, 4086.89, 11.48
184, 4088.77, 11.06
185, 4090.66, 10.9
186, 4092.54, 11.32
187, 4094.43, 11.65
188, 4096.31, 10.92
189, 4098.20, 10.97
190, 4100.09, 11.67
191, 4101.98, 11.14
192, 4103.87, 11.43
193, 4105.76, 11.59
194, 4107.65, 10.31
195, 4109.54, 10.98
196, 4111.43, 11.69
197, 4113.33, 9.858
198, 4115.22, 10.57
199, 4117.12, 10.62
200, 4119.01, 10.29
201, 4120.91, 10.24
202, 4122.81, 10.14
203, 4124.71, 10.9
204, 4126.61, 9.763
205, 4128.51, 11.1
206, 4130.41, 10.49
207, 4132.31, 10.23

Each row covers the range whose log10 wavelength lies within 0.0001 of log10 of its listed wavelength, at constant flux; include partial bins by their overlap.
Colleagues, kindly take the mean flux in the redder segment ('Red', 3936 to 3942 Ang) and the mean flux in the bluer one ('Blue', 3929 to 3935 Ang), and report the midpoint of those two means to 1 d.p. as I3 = 11.4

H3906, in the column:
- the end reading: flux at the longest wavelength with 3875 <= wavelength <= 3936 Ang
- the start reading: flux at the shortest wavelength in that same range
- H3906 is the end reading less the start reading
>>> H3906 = -1.7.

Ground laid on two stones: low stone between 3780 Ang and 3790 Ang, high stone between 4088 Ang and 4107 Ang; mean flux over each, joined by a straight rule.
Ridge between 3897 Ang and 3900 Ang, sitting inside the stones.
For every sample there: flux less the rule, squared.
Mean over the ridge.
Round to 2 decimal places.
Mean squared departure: 0.09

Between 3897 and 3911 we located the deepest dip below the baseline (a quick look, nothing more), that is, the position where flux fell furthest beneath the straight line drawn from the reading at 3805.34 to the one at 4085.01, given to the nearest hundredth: 3899.36 Ang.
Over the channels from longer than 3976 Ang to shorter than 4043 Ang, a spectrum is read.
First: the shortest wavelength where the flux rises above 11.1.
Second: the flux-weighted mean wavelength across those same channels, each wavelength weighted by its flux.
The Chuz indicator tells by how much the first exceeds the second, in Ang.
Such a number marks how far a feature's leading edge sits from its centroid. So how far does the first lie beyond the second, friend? -30.0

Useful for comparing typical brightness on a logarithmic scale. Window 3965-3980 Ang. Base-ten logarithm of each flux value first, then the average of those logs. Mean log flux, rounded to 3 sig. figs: 1.06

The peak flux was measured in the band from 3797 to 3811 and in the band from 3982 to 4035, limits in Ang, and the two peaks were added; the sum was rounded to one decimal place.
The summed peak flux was 25.2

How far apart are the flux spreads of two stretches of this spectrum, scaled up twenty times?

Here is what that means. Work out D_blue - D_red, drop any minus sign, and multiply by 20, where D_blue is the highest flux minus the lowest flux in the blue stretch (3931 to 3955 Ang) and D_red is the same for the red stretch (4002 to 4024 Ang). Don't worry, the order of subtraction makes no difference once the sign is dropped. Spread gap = 24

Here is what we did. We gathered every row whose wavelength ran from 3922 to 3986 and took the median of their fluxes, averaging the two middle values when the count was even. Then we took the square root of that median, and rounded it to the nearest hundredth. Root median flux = 3.41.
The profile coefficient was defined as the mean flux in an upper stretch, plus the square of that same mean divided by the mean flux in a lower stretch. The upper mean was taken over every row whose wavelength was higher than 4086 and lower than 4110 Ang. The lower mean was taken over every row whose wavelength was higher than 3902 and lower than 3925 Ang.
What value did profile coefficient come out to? 21.6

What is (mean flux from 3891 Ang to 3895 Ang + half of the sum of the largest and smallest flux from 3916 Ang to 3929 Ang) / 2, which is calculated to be 11.9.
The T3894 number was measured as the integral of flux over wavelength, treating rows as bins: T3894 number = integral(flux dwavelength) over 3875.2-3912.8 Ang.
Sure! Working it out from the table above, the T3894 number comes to 462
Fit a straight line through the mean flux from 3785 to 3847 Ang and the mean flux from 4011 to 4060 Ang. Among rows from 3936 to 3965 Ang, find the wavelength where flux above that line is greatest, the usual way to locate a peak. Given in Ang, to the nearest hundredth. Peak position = 3951.78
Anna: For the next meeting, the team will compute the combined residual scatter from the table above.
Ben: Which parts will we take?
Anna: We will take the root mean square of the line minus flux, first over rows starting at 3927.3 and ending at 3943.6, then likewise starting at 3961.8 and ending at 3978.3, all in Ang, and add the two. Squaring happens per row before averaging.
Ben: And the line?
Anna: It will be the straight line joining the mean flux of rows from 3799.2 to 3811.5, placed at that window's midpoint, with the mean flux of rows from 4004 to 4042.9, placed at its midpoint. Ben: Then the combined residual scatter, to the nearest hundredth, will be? 1.13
